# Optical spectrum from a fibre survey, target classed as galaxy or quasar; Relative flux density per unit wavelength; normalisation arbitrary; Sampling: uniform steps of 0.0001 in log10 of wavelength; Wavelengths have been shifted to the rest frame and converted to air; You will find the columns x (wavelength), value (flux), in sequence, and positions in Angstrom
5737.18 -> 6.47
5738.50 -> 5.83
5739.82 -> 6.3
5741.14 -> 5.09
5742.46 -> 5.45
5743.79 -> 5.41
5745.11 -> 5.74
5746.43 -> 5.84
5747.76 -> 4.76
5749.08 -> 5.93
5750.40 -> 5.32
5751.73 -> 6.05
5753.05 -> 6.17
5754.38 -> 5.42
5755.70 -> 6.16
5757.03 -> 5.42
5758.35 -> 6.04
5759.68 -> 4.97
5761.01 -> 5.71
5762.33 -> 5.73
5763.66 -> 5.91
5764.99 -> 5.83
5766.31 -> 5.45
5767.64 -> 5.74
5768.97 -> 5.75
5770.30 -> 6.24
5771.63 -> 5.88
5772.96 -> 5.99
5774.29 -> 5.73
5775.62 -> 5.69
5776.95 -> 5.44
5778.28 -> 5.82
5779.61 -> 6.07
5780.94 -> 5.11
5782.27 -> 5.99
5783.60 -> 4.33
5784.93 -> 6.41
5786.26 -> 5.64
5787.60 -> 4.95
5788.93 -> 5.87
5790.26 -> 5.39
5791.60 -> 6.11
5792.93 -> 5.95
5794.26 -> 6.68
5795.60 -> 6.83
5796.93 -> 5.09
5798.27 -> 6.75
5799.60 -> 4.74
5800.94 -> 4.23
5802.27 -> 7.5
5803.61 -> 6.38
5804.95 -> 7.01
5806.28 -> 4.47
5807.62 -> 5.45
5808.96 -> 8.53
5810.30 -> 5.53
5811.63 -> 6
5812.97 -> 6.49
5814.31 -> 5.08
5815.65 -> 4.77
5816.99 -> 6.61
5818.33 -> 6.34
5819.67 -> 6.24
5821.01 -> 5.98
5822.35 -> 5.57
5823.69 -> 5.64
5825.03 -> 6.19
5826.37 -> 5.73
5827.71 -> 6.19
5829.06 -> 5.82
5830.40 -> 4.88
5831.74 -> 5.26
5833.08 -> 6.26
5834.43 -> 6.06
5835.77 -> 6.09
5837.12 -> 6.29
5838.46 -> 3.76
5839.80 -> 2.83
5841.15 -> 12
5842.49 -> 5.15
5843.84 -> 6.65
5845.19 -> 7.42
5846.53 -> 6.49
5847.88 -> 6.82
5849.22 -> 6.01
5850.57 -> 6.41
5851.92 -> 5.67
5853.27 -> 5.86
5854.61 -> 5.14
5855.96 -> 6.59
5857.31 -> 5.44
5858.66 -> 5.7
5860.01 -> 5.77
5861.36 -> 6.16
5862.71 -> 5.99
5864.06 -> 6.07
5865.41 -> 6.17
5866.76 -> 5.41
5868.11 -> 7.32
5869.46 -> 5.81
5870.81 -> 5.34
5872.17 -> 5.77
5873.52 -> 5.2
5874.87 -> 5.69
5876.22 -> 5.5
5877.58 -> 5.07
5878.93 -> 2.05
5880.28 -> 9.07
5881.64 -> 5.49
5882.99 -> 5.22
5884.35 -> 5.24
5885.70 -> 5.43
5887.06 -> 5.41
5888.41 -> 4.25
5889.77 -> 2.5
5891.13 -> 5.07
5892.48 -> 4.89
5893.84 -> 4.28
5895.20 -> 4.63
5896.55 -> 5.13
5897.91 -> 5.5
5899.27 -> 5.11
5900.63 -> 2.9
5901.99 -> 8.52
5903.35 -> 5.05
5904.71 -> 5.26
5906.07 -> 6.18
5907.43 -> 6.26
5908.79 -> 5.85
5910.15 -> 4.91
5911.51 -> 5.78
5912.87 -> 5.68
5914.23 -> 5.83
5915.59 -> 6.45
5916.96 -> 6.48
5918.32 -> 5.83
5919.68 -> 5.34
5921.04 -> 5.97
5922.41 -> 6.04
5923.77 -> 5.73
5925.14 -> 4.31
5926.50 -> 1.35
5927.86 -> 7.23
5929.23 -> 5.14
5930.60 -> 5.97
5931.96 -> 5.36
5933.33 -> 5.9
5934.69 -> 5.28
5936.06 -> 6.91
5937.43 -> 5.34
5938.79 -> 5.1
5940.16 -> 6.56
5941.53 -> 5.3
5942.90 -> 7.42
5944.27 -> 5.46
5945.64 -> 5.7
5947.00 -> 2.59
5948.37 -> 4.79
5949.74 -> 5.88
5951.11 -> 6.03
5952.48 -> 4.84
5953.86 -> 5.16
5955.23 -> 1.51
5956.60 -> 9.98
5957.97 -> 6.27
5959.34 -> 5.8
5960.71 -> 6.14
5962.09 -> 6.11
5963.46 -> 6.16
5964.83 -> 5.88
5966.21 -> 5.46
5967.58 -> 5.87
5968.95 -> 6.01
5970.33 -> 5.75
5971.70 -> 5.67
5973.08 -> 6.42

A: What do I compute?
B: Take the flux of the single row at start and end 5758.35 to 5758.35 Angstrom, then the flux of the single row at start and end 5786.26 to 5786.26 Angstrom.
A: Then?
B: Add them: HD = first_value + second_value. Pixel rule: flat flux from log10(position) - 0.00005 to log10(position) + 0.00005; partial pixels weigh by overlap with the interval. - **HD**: 11.7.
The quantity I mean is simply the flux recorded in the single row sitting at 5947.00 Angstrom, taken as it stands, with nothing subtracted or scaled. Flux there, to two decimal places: 2.59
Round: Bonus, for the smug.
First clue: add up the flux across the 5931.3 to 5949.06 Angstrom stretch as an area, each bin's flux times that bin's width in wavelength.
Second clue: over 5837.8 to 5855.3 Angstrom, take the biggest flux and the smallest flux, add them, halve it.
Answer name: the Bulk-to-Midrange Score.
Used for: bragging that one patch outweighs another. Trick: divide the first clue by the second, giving 13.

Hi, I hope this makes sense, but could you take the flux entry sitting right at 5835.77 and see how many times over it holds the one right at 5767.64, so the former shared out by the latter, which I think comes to 1.06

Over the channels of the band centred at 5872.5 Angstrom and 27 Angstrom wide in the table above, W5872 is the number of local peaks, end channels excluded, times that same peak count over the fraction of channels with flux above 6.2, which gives 360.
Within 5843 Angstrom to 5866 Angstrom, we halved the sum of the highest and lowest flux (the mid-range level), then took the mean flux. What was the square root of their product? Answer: 6.2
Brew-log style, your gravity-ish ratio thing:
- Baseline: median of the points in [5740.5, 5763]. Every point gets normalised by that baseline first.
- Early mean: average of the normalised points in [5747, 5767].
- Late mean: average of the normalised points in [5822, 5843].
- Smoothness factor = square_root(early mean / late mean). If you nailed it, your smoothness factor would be 0.98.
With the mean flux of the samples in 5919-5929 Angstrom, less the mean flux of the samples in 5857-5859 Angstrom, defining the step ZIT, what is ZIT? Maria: -0.4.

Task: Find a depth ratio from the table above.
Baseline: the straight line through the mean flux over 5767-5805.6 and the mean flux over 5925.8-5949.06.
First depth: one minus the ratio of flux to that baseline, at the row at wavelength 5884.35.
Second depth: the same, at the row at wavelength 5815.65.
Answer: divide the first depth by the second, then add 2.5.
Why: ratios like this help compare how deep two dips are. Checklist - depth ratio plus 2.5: 2.8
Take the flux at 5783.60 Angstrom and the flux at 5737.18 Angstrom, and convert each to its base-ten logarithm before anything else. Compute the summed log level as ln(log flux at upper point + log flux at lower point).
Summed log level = 0.37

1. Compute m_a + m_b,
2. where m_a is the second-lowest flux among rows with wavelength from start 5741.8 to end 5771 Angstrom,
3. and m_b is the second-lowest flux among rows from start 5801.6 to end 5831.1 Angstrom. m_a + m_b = 9.7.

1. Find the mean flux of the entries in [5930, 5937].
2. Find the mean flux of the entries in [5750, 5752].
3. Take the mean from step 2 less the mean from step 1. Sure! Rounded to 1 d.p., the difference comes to -0.2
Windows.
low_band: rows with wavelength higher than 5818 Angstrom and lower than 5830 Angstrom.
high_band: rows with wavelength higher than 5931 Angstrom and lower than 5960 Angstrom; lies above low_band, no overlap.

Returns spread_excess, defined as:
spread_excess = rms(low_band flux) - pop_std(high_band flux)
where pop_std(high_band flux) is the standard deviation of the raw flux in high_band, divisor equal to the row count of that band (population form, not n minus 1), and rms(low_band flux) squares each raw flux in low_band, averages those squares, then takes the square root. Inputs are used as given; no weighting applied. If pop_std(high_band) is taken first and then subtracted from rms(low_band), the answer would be 4.37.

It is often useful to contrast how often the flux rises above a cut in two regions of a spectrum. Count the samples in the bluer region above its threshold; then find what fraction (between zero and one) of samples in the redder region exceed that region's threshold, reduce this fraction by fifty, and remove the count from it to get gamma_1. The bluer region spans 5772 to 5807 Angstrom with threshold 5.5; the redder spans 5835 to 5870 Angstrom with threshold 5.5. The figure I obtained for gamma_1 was -66.2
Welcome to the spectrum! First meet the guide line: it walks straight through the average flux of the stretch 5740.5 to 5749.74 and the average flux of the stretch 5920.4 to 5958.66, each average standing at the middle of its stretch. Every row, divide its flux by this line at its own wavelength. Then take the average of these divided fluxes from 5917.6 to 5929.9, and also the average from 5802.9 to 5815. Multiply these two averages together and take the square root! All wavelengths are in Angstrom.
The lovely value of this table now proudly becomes 1.03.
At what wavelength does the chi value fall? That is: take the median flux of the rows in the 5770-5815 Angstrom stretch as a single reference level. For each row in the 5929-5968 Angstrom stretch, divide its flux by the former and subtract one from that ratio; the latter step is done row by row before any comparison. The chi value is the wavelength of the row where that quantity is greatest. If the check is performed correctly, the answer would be 5956.60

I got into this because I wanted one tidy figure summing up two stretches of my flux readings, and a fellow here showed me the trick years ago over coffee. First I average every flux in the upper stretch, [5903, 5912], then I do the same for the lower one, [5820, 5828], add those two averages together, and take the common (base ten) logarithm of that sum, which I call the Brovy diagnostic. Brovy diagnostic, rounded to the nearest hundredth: 1.06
